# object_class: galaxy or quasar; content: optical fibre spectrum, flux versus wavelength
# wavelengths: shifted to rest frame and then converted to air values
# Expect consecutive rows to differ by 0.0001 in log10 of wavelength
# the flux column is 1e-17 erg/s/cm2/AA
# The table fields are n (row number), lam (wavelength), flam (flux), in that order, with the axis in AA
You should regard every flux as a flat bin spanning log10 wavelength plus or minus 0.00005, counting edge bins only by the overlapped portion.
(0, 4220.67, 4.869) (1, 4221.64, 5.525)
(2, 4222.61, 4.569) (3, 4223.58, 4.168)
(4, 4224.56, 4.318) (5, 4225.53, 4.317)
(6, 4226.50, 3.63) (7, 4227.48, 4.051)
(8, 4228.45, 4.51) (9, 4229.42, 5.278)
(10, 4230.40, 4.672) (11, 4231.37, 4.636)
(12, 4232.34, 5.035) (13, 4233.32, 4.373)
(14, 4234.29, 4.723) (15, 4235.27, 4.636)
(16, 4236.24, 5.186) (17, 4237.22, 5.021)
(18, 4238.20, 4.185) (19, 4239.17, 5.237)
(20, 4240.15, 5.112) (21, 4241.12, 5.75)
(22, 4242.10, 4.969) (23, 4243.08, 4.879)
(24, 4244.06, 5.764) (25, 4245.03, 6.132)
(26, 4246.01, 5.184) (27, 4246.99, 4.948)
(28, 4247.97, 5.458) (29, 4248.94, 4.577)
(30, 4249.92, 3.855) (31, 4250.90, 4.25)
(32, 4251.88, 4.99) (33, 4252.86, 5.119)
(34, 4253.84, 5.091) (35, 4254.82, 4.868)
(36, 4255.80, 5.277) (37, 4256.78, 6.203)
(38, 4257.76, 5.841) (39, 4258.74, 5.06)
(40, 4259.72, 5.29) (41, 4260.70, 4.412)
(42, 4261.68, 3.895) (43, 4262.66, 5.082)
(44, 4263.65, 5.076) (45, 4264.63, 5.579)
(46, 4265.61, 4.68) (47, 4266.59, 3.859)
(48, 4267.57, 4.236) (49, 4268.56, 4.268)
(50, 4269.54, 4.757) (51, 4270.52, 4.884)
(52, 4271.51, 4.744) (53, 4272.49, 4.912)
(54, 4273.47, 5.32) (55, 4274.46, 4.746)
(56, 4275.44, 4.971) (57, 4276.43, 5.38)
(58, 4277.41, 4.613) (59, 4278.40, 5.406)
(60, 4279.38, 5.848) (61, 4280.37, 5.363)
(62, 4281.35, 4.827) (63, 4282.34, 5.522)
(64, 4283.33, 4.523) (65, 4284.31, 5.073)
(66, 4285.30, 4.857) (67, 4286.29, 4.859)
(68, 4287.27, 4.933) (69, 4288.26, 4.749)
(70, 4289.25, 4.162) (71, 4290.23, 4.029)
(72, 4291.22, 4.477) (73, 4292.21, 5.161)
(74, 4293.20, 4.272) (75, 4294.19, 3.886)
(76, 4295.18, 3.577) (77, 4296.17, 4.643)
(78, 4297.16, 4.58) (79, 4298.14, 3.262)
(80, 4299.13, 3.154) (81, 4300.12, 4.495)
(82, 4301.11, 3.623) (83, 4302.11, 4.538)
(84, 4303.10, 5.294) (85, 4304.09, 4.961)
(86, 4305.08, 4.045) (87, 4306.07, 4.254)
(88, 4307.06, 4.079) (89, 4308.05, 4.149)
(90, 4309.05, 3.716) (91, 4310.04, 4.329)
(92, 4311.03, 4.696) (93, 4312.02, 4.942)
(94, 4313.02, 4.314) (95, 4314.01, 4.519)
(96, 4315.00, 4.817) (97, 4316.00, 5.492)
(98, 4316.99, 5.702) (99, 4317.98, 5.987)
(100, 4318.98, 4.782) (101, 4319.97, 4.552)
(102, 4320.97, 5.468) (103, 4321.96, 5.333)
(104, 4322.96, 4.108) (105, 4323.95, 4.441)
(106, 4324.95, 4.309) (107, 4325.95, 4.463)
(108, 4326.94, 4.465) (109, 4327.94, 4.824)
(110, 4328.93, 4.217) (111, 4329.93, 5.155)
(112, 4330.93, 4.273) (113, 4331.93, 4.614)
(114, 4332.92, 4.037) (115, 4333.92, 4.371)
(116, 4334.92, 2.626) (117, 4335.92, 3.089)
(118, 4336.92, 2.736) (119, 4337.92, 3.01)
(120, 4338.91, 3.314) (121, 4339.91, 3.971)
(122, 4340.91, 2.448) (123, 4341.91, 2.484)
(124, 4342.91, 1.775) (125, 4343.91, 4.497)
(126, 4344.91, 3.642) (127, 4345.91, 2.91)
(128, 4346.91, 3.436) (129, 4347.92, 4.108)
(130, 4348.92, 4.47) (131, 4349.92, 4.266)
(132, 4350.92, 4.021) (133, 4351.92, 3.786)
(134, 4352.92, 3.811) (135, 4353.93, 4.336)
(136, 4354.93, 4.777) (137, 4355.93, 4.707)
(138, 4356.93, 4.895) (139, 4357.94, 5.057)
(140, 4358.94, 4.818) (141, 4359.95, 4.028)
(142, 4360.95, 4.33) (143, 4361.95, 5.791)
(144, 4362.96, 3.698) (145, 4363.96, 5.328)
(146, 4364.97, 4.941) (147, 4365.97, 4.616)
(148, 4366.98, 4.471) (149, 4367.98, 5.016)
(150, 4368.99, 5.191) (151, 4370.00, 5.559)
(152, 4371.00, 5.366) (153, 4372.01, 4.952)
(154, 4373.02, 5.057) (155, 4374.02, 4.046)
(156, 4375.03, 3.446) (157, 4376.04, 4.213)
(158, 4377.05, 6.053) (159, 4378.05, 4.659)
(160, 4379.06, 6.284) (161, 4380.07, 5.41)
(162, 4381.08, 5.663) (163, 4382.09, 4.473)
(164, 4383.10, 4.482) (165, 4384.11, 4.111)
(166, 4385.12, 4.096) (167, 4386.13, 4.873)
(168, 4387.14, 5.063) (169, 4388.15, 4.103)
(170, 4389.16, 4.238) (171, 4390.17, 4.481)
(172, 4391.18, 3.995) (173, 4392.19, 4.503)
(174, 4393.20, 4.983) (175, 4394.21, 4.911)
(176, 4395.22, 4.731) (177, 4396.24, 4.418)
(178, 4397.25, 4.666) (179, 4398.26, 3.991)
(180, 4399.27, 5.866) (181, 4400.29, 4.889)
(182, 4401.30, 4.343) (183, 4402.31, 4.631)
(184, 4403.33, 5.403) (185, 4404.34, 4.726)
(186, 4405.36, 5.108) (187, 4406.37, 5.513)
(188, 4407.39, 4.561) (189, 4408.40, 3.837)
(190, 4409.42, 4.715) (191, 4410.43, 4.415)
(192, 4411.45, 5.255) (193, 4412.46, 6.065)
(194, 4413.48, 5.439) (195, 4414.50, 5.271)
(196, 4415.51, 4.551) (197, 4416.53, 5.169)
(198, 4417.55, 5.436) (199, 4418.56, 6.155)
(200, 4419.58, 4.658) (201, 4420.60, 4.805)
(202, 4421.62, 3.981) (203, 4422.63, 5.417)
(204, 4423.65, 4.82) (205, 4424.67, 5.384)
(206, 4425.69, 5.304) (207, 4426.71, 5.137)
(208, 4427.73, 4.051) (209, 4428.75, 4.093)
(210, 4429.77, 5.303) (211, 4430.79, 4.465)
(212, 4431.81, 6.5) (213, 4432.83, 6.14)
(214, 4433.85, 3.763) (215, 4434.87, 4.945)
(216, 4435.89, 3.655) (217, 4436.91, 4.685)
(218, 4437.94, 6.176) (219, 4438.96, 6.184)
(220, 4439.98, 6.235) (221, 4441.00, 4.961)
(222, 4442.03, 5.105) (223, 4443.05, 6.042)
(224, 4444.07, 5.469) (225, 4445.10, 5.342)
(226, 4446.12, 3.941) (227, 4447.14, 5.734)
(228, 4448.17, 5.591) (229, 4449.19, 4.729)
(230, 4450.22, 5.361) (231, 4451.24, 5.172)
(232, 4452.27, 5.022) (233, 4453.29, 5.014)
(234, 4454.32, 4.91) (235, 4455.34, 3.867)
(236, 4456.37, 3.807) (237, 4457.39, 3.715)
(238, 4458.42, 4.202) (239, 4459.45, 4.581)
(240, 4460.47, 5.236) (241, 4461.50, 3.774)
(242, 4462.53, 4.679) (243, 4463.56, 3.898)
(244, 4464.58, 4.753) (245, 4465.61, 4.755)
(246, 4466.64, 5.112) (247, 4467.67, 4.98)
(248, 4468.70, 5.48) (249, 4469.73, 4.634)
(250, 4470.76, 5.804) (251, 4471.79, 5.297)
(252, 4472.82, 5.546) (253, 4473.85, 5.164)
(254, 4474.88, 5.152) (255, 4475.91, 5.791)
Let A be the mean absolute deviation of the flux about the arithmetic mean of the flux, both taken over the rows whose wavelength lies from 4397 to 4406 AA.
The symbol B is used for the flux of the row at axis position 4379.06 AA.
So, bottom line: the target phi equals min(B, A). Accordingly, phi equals 0.42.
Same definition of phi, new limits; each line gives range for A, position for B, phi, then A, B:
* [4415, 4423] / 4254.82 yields 0.52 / 0.52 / 4.868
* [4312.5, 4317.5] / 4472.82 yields 0.50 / 0.50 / 5.546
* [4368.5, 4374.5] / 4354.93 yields 0.35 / 0.35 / 4.777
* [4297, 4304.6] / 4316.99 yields 0.67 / 0.67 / 5.702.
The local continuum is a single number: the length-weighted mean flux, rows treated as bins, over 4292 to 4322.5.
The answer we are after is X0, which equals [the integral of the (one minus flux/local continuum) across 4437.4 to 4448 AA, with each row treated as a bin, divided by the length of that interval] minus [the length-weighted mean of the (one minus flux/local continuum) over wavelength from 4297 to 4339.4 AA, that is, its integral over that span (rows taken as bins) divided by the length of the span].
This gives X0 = -0.26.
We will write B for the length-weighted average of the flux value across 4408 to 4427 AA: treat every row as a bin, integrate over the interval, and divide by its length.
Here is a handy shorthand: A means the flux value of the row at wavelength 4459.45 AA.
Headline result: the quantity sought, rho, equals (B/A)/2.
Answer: 0.55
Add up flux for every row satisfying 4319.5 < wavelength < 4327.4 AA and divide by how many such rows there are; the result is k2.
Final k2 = 4.6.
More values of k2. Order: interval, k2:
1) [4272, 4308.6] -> 4.6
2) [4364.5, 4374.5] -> 4.9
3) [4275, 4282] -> 5.2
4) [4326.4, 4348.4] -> 3.6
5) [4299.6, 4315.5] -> 4.4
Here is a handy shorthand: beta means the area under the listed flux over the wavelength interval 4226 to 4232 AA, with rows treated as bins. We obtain 26.9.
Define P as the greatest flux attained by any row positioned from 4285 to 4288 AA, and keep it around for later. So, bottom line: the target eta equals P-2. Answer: 2.9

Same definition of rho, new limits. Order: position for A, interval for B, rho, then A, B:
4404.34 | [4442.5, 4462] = 0.51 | 4.726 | 4.82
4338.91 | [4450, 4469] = 0.70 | 3.314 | 4.63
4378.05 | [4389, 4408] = 0.51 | 4.659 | 4.74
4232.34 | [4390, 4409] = 0.47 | 5.035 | 4.72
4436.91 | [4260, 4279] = 0.51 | 4.685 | 4.79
